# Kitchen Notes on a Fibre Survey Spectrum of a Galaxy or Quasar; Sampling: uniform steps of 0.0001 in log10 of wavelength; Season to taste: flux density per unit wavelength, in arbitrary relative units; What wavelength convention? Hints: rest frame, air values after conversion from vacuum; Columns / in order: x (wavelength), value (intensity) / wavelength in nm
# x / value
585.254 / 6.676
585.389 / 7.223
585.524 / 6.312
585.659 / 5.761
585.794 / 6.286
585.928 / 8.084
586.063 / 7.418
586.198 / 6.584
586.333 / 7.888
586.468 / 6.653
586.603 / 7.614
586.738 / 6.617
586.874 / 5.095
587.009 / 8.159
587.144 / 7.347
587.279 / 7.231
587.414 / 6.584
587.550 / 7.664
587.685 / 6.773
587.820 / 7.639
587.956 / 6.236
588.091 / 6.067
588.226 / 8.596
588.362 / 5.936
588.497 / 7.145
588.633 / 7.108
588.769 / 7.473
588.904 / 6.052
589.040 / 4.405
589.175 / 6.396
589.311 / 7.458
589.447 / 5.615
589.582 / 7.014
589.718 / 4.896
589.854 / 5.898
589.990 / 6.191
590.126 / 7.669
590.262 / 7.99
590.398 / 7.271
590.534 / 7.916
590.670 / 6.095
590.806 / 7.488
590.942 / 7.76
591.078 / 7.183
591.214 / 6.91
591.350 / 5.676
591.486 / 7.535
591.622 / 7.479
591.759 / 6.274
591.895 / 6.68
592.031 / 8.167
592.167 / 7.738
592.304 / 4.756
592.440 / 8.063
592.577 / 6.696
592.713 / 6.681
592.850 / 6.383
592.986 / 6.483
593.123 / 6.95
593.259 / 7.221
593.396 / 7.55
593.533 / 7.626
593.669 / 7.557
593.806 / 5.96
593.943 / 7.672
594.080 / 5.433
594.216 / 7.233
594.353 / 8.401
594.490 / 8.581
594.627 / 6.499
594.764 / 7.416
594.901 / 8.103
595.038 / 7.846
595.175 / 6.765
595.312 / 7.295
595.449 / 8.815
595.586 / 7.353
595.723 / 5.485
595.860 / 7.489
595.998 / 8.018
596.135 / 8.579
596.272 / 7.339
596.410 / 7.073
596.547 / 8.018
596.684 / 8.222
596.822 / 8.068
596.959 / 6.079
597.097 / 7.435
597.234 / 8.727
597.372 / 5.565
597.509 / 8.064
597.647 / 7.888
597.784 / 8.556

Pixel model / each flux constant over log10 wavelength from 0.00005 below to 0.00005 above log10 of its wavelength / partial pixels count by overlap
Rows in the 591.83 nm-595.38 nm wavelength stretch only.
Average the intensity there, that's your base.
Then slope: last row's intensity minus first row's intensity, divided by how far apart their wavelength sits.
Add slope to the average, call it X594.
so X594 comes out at 7.3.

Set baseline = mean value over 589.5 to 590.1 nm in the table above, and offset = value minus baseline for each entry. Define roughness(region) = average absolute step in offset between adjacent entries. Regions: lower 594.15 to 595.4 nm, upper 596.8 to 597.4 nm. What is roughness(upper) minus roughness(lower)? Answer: 1.1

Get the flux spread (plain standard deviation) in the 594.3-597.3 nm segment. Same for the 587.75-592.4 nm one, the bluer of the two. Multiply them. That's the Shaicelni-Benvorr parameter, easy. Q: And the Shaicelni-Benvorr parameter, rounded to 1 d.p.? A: 0.9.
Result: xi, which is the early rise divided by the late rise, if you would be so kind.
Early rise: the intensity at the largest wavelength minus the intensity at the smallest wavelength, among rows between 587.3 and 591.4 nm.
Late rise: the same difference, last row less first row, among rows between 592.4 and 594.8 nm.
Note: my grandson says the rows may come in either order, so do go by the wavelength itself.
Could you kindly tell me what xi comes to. 1.4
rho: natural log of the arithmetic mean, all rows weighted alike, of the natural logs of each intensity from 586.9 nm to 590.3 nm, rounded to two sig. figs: 0.64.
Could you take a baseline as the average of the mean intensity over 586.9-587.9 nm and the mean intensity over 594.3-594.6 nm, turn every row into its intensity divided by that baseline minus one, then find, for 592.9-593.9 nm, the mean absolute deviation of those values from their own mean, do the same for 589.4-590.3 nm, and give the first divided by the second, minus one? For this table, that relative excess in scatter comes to -0.46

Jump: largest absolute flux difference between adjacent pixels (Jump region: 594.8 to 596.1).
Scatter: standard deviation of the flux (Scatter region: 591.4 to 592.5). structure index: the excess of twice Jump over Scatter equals 2.9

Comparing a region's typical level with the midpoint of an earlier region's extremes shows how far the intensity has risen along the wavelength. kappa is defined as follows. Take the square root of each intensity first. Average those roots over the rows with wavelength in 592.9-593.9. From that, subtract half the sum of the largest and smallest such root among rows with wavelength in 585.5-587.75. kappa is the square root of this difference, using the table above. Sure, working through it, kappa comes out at 0.31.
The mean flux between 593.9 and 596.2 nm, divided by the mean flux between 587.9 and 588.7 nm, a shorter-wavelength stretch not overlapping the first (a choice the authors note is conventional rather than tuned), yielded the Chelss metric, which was 1.09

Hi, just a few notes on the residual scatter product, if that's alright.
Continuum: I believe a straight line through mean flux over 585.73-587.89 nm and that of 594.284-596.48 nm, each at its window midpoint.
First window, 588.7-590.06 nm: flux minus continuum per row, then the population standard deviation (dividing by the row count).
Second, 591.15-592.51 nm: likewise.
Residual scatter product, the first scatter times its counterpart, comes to 1.0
